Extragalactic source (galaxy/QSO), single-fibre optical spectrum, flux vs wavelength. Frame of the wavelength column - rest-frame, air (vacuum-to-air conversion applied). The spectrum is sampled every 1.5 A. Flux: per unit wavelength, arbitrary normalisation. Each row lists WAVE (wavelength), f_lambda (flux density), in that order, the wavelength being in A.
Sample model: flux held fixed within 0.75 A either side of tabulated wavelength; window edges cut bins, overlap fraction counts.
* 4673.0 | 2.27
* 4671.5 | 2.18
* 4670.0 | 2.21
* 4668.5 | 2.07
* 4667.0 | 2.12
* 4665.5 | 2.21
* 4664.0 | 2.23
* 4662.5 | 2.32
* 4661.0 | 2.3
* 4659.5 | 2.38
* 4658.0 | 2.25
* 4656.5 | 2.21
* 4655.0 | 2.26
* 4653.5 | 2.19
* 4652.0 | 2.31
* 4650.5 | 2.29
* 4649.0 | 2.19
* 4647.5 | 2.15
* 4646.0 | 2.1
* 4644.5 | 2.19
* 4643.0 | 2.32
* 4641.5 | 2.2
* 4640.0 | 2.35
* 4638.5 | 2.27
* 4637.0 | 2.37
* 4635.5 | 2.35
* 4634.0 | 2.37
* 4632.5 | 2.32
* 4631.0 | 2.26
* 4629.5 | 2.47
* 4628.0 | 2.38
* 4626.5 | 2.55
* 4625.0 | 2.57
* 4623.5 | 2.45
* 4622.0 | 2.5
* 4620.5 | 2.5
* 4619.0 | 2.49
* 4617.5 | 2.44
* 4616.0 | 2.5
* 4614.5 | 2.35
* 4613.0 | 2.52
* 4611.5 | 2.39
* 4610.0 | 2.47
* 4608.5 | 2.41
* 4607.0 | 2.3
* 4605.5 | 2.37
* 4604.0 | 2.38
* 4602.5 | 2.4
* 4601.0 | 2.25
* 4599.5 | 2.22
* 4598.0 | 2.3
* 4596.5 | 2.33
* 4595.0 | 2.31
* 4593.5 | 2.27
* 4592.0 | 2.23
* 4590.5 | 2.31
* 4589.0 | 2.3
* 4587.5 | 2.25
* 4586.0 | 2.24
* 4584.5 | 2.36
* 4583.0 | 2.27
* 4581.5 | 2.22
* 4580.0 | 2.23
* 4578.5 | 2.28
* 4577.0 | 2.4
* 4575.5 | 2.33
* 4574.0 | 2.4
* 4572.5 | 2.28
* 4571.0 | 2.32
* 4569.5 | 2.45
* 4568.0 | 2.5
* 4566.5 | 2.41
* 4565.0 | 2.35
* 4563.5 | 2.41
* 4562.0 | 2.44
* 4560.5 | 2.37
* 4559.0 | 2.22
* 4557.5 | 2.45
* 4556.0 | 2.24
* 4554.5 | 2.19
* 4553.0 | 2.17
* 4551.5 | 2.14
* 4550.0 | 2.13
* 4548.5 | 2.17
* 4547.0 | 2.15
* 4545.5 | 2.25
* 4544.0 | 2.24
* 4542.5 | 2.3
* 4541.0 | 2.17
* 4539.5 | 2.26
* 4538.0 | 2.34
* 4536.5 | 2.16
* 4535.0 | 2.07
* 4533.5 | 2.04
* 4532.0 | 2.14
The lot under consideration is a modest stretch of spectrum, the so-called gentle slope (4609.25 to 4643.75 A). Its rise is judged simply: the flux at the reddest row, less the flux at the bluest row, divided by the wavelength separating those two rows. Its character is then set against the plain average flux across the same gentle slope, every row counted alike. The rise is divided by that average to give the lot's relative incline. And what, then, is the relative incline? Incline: -0.0019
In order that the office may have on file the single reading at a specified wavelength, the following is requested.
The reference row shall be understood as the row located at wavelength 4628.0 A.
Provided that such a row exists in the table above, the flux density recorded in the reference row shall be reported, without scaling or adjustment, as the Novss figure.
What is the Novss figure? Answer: 2.38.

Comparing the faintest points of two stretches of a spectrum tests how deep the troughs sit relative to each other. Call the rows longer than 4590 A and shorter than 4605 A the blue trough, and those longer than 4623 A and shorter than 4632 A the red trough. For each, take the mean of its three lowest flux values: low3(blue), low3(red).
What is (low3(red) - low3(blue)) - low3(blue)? -2.10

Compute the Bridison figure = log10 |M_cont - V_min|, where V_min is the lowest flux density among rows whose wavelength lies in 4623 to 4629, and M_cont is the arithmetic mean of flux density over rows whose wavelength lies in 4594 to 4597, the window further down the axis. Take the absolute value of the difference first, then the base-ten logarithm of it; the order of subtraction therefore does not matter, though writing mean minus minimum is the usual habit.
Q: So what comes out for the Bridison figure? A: -1.2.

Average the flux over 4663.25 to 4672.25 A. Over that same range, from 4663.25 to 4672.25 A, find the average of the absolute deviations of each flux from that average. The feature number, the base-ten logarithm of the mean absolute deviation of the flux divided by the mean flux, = -1.64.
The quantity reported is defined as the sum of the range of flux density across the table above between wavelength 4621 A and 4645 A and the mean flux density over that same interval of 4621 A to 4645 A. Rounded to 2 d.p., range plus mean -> 2.75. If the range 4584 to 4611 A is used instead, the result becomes 2.57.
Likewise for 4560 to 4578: 2.61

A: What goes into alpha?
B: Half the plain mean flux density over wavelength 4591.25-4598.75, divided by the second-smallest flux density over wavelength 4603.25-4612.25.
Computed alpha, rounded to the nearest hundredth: 0.48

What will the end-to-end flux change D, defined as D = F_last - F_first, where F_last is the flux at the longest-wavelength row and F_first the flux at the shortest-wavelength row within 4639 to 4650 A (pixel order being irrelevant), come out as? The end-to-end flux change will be -0.2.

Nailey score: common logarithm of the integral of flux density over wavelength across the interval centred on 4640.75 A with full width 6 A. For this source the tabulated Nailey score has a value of 1.14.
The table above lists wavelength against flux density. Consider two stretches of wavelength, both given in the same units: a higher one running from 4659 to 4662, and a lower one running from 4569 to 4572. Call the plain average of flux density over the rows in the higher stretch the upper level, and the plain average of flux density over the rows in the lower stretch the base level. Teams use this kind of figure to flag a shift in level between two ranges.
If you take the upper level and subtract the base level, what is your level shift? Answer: -0.04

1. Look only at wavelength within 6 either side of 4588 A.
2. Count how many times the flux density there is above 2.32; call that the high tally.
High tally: 1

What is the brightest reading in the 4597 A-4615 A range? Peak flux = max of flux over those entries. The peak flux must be 2.52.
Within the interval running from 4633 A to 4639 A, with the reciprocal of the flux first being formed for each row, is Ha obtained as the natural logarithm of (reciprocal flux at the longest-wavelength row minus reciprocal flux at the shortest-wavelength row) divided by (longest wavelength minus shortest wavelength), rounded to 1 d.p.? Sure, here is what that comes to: -5.5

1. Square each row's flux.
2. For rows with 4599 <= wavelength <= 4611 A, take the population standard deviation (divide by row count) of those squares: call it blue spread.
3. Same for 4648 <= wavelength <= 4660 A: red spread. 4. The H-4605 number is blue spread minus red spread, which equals 0.09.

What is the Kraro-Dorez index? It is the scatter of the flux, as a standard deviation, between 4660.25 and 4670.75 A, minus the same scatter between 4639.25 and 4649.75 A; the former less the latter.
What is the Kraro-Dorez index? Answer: 0.000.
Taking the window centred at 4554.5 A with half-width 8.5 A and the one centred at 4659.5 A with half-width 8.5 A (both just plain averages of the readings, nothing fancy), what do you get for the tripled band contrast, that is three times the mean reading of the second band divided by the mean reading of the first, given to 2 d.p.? 3.01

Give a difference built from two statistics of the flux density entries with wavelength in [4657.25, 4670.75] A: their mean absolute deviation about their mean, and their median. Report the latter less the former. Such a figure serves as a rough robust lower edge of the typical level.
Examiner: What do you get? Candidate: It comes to 2.16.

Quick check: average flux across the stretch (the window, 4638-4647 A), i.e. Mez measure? 2.24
